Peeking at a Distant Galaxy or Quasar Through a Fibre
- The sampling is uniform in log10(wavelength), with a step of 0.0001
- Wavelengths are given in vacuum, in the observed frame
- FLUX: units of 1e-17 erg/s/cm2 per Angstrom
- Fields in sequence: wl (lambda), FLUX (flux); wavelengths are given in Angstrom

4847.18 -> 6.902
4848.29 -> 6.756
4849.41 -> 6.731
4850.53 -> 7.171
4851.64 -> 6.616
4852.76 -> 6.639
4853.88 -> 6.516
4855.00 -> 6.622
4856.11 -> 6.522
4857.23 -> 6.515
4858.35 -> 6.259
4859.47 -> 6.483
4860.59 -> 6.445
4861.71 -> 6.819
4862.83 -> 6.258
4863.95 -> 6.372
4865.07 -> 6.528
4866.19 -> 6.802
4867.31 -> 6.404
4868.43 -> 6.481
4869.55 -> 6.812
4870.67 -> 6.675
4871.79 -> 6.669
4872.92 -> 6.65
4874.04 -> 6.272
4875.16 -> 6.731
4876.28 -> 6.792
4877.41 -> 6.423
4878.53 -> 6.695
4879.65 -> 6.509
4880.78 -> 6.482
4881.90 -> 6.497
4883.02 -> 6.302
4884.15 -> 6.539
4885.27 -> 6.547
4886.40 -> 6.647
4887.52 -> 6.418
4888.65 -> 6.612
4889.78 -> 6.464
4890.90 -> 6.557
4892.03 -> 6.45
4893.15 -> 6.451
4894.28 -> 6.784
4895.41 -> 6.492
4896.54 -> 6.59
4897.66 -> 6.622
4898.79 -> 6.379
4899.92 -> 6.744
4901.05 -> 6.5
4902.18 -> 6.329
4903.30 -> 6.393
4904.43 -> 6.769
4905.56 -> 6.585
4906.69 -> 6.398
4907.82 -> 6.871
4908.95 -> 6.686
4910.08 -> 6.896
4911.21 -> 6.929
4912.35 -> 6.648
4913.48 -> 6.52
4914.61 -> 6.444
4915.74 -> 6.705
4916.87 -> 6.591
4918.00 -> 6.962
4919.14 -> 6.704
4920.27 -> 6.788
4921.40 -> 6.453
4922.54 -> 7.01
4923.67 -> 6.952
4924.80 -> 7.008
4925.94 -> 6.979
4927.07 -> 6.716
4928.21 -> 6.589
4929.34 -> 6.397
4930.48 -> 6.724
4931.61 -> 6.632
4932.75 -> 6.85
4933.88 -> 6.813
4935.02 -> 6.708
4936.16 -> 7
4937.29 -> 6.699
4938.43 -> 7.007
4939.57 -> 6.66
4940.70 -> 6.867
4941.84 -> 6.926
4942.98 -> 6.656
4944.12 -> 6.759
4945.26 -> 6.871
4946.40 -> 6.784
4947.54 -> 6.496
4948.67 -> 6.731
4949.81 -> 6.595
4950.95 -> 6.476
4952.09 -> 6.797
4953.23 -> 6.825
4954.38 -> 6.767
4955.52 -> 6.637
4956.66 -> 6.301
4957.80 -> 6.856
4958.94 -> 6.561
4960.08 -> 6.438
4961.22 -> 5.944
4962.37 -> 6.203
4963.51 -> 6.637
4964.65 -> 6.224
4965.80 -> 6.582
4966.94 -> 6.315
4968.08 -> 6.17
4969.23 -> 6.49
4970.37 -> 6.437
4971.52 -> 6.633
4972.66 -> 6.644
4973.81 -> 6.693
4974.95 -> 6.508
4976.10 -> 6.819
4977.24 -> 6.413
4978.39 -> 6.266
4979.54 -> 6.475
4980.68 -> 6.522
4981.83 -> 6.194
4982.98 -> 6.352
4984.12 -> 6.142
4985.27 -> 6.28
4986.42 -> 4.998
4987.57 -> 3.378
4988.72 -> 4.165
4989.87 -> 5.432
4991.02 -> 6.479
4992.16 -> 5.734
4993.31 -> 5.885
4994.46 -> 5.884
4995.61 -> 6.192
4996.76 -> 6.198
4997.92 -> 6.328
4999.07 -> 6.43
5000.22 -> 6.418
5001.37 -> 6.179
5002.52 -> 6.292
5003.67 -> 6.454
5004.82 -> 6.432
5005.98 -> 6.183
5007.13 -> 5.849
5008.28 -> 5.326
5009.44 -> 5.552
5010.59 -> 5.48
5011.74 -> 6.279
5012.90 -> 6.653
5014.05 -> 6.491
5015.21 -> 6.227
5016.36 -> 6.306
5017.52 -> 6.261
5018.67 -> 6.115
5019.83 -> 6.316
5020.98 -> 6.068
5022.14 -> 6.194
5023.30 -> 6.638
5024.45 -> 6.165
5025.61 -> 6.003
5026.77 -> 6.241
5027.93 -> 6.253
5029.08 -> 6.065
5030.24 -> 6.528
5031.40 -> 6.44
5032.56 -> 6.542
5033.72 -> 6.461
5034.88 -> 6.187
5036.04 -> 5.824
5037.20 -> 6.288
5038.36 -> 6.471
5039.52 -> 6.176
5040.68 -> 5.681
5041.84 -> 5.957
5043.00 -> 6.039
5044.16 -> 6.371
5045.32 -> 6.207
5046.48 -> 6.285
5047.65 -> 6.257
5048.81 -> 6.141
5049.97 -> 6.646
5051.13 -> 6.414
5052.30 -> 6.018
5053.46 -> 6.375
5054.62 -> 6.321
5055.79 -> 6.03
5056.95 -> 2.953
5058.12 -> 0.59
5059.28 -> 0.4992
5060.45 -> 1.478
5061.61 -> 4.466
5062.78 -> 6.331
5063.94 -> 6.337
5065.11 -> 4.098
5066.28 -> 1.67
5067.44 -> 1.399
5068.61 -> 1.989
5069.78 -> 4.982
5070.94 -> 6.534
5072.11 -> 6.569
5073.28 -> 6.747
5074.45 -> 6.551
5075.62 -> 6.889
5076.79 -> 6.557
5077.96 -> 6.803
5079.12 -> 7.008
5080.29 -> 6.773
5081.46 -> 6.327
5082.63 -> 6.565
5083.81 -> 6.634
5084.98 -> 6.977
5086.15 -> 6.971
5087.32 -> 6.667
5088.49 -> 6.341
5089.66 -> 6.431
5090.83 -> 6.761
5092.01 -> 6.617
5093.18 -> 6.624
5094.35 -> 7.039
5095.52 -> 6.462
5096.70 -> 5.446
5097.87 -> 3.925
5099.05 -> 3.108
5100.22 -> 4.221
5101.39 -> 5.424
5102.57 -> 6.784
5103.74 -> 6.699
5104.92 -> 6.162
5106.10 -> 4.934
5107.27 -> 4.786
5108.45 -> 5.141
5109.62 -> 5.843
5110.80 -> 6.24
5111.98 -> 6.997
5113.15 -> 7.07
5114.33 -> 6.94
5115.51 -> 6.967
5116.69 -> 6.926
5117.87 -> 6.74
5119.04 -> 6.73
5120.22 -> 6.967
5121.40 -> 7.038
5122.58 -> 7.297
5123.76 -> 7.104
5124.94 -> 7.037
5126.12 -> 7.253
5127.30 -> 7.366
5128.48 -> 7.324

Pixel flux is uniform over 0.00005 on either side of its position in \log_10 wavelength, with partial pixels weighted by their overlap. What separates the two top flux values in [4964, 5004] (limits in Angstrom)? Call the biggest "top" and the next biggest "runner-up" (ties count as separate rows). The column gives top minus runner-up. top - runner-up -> 0.13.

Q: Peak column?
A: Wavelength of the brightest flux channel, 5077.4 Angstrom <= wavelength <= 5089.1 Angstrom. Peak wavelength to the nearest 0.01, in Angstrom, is 5079.12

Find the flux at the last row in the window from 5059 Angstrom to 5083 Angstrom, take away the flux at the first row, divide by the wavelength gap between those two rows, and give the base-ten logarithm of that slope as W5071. -0.59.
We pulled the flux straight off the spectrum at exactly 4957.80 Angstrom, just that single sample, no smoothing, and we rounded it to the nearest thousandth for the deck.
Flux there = 6.856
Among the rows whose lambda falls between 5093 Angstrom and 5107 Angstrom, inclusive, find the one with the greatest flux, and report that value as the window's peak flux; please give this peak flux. 7.039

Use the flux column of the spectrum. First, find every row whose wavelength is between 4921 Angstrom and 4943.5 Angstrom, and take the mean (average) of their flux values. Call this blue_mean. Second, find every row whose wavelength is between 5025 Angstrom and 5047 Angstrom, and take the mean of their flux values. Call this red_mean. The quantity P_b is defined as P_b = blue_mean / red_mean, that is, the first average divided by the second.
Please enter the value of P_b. 1.09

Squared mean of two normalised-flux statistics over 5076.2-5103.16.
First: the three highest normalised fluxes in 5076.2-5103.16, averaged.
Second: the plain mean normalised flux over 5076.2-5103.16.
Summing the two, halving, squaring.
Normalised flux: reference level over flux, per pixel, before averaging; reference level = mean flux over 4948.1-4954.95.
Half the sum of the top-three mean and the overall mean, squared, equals 2.17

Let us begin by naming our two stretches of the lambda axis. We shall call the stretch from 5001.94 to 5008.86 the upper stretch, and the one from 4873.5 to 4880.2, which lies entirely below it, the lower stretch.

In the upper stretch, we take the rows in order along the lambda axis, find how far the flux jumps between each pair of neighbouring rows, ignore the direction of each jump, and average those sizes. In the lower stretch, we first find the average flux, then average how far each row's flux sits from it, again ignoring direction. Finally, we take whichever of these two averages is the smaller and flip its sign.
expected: -0.169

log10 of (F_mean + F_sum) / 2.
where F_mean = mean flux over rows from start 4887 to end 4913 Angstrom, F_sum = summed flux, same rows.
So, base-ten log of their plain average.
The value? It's 1.898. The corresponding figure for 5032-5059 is 1.845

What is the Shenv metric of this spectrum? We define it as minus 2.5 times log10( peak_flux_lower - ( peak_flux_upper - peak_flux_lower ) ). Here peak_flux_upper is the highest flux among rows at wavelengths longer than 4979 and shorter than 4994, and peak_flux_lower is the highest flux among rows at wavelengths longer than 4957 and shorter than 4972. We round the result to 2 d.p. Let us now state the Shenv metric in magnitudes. -2.14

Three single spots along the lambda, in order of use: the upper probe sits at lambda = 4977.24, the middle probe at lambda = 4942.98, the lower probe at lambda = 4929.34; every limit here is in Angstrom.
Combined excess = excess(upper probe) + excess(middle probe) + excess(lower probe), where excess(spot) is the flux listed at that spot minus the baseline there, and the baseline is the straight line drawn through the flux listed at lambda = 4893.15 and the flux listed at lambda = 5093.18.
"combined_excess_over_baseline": -0.03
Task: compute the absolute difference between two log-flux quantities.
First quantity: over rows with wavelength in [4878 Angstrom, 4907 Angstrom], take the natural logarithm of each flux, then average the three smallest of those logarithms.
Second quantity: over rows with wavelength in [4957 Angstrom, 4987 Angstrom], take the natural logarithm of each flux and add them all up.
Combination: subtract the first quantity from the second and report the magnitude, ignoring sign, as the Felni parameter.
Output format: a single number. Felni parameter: 46.3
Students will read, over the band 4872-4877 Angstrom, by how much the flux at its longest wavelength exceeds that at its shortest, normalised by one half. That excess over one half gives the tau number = 0.28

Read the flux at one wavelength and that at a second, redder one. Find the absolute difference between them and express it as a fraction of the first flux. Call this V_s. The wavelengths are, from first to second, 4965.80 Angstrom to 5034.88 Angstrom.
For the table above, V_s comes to 0.06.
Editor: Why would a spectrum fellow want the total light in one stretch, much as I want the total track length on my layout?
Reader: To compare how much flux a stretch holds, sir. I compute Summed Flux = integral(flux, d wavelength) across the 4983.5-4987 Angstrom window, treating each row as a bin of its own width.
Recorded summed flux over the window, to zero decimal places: 20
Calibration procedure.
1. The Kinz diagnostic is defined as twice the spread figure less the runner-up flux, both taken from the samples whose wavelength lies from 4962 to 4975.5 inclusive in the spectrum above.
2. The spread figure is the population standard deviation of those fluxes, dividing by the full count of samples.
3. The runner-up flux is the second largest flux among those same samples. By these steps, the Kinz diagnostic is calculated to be -6.3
